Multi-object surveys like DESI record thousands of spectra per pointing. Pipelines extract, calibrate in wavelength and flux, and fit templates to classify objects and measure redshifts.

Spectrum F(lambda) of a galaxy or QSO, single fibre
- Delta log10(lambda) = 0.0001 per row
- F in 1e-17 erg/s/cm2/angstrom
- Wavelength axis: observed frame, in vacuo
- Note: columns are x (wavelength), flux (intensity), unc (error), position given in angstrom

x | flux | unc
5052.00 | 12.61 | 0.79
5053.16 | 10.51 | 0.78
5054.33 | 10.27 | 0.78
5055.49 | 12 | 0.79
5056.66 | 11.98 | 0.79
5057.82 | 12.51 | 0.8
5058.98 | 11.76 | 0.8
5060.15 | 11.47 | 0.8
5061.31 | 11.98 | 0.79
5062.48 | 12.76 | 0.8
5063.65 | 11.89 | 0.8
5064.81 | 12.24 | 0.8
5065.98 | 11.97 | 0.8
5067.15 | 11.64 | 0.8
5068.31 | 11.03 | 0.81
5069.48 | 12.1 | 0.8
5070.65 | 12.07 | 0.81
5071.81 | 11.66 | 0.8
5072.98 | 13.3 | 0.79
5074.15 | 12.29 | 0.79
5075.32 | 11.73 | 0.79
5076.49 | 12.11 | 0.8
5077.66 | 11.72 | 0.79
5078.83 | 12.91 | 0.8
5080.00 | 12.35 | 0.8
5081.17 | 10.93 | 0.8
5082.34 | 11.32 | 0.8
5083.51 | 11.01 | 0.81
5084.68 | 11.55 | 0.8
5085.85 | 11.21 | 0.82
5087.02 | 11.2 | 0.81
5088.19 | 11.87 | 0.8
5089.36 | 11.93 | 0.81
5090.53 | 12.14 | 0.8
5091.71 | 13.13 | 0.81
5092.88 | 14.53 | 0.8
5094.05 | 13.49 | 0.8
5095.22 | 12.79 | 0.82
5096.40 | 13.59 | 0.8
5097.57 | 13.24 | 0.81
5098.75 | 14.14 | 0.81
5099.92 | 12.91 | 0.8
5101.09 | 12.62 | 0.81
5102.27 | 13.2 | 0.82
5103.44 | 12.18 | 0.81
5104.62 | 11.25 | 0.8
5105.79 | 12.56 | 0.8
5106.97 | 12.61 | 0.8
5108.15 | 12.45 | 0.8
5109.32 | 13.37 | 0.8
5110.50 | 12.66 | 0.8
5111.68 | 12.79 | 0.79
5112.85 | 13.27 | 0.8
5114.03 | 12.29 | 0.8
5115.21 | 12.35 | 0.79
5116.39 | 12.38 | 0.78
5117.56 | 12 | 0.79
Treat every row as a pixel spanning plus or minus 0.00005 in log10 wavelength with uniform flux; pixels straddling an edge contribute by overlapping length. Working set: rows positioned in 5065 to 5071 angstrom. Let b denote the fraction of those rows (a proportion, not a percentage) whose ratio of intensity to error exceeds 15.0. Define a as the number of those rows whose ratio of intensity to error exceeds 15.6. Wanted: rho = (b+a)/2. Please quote 0.1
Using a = 0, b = 0.20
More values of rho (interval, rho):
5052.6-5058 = 0.8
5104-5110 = 1.9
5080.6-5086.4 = 0.0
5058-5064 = 0.7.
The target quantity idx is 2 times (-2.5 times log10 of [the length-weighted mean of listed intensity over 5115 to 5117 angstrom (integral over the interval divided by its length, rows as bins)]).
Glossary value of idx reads -5.47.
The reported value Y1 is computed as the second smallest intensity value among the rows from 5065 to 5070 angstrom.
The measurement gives 11.64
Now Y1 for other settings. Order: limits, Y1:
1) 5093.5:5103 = 12.79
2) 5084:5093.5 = 11.21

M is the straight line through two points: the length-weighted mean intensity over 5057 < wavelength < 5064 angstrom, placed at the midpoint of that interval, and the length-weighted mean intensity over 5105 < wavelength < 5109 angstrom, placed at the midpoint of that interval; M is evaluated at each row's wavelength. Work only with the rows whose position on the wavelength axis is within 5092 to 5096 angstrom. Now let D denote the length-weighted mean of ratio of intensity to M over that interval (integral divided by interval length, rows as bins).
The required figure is 1.09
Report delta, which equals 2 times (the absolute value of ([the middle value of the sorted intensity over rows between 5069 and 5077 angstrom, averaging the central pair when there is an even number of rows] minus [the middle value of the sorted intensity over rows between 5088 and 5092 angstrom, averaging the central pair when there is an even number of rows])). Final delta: 0.1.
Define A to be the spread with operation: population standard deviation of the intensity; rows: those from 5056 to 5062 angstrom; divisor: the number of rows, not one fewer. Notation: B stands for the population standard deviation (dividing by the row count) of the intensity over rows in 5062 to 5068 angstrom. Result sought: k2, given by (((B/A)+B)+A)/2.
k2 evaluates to 0.92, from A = 0.34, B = 0.38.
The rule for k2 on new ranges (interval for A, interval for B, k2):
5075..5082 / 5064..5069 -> 0.90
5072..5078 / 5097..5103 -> 0.99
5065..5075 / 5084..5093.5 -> 1.70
